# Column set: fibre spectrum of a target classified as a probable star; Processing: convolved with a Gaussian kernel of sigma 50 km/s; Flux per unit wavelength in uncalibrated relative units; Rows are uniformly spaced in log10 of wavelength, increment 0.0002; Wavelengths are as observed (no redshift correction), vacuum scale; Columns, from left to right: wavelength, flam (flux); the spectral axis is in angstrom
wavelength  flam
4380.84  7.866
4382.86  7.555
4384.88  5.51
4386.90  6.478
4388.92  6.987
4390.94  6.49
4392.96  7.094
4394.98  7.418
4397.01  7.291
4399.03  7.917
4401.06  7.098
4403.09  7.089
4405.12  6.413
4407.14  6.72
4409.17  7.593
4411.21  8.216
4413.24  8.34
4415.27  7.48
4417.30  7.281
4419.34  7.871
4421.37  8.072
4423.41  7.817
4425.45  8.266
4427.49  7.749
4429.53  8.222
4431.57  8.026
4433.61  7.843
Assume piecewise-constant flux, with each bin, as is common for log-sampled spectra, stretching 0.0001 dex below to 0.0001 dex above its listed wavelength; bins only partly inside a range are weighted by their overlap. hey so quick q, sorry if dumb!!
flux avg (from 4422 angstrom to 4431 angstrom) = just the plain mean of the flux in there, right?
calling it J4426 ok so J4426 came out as 8.0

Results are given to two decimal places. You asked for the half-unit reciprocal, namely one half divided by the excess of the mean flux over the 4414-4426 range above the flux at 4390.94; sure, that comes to 0.38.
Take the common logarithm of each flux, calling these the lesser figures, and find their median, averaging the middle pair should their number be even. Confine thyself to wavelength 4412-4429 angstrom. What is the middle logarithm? 0.895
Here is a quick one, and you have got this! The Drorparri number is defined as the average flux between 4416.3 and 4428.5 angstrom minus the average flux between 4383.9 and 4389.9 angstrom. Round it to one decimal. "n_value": 1.5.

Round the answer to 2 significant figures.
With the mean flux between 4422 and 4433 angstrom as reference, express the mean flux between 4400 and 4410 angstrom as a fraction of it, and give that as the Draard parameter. 0.87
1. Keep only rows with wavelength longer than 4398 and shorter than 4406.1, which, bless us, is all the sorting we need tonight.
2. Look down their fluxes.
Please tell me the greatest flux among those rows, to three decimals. 7.917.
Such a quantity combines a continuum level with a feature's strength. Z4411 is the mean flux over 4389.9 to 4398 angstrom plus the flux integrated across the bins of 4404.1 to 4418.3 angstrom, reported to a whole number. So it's 113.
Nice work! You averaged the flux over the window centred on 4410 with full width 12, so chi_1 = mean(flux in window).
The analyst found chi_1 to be 7.46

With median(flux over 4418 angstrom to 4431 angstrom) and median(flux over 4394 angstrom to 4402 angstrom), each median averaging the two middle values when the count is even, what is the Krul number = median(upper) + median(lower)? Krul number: 15.3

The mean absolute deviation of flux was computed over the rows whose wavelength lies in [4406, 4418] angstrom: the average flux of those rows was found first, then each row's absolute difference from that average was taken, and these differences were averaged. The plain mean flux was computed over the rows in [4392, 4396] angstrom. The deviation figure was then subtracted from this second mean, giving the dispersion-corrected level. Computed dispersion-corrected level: 6.81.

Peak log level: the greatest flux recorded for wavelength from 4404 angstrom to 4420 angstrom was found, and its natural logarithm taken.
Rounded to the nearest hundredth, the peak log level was 2.12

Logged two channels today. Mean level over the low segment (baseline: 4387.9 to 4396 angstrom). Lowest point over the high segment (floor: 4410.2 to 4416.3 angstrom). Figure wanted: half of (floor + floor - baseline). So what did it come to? 3.98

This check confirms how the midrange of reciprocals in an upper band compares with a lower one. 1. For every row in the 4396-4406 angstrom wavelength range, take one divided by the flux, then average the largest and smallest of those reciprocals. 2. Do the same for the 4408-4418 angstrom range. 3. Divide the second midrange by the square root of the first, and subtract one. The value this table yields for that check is -0.658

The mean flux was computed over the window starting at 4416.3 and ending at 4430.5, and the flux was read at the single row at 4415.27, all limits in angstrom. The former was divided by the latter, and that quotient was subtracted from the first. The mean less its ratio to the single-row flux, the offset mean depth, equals 6.84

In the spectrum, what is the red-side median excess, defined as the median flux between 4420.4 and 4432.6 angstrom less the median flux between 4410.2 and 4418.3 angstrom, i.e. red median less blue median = 0.2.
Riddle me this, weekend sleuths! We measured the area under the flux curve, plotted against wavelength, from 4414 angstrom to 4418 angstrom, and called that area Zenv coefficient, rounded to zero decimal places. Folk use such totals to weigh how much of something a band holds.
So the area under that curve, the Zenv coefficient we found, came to 30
